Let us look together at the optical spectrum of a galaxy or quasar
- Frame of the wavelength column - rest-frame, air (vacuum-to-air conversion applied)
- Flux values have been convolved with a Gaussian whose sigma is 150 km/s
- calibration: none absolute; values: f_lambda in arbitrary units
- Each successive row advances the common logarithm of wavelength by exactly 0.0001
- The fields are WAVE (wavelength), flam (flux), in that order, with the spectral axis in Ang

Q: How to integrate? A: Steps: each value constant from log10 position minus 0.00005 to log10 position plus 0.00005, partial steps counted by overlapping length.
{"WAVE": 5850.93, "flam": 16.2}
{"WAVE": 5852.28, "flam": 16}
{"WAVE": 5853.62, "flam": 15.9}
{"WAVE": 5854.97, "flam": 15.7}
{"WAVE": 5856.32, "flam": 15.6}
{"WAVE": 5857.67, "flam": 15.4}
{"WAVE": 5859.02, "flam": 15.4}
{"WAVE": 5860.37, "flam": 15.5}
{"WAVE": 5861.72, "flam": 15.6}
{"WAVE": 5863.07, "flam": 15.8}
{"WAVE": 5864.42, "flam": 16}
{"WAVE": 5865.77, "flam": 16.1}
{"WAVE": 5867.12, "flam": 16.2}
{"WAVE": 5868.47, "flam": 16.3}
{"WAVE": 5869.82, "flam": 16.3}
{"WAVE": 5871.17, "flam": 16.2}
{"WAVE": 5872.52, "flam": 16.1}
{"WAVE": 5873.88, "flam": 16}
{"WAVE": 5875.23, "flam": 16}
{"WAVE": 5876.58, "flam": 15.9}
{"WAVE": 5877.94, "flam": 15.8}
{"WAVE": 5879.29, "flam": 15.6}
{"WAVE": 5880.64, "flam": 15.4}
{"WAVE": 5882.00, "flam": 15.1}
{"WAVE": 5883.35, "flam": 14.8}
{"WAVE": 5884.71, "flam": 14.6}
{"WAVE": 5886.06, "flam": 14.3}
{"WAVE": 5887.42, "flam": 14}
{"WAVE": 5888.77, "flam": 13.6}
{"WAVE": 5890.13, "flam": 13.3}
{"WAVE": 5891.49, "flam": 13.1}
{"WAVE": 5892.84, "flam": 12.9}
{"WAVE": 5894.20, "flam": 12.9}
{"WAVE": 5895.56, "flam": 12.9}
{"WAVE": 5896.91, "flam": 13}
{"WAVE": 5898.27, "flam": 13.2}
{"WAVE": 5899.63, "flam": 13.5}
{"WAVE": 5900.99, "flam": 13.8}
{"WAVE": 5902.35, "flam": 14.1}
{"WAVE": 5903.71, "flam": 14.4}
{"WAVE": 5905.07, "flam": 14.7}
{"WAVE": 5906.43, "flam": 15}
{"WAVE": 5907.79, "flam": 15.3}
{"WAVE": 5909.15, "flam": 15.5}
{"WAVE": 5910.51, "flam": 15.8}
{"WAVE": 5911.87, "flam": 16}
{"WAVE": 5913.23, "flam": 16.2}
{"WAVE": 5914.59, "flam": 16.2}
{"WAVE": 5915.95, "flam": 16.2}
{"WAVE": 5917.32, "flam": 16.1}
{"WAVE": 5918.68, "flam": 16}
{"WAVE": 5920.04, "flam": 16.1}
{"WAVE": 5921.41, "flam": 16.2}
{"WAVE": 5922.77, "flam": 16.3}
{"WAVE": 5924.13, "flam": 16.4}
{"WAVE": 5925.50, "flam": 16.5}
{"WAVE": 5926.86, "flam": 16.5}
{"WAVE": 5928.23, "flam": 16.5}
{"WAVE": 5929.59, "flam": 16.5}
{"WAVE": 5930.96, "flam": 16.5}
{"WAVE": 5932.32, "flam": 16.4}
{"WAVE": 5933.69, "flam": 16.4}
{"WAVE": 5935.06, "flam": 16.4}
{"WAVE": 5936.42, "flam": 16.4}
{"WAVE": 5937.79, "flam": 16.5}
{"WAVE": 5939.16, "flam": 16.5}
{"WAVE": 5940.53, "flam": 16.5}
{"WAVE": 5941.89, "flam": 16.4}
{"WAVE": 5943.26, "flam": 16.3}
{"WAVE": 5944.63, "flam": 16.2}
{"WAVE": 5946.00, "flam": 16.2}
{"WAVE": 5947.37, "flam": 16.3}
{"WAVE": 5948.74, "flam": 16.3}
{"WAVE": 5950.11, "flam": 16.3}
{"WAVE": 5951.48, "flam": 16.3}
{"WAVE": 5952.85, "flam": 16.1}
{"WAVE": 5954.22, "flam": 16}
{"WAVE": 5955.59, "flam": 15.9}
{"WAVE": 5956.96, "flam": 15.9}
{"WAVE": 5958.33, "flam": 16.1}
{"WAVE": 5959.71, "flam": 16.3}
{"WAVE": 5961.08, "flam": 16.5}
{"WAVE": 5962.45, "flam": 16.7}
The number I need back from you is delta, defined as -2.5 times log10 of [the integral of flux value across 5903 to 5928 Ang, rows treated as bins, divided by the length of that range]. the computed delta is -3.00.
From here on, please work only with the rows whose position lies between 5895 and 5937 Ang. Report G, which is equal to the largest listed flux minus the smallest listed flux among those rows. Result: 3.6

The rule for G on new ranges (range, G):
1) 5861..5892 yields 3.2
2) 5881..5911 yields 2.9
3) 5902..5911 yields 1.7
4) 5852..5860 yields 0.6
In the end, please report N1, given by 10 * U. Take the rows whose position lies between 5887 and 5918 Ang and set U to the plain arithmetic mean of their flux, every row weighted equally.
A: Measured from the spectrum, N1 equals 144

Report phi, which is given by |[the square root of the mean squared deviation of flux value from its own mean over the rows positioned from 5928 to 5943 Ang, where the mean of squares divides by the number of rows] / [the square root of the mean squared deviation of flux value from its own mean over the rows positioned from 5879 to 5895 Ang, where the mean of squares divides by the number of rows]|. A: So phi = 0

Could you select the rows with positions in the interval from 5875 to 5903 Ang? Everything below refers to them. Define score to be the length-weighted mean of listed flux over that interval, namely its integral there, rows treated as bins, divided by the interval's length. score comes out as 14.2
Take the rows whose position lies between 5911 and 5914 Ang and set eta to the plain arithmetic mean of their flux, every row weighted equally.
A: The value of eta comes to 16.1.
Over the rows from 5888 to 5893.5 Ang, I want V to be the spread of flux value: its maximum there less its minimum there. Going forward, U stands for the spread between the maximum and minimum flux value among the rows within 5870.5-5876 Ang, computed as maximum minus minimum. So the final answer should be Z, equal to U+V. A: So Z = 0.9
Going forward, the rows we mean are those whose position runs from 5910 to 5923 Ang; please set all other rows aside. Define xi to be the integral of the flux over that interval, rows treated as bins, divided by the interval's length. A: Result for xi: 16.1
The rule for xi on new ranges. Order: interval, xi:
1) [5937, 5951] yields 16.3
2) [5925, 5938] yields 16.5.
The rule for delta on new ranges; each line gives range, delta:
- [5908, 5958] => -3.03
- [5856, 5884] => -2.99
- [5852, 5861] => -2.98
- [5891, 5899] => -2.79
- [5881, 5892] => -2.88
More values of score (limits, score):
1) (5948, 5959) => 16.1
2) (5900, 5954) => 16.0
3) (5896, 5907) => 13.9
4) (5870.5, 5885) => 15.6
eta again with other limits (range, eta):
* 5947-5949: 16.3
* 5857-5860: 15.4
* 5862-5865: 15.9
